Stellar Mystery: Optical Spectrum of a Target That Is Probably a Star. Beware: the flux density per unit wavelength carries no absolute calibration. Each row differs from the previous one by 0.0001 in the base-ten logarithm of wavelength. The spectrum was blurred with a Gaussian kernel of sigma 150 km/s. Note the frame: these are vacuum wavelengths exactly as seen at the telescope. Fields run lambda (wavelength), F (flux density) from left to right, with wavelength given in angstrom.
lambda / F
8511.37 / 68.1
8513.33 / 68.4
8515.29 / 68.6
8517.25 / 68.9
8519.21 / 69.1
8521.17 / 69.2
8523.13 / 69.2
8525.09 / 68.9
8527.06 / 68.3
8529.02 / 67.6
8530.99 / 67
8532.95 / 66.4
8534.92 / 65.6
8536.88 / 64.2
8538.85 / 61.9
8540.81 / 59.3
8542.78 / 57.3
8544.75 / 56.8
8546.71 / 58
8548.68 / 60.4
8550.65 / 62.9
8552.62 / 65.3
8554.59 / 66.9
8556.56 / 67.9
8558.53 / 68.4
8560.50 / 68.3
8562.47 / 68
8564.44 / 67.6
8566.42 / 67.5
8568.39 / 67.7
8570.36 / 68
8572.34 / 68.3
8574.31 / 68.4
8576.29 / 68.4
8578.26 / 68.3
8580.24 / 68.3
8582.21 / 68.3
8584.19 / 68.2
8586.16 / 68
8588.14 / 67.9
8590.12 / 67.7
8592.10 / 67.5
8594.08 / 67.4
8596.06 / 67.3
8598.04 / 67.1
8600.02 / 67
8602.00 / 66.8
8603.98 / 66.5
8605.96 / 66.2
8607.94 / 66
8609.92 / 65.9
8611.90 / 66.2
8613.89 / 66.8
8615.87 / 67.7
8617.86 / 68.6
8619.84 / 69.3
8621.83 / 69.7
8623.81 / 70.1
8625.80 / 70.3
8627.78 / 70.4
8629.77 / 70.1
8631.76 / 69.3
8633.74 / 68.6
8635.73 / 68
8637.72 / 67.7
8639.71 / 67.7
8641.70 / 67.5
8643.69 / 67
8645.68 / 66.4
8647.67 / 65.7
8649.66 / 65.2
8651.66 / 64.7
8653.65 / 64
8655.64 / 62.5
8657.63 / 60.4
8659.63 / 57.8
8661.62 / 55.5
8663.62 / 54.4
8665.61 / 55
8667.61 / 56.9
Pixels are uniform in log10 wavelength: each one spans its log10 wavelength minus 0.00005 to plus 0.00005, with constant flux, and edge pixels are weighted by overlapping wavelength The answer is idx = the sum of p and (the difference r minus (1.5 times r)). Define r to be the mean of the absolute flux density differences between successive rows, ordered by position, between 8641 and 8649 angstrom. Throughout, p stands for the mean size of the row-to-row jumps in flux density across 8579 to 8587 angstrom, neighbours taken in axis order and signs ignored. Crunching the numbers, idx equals -0.20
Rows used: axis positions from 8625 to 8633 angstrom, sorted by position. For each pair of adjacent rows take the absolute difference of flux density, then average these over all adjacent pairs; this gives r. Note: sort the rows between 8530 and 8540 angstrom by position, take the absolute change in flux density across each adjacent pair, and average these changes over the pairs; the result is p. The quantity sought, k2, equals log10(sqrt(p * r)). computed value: -0.15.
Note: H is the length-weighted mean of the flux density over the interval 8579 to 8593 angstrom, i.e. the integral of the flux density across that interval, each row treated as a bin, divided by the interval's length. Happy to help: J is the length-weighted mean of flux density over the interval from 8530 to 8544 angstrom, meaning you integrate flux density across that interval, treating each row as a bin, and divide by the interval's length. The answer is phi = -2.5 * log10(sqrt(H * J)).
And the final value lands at -4.54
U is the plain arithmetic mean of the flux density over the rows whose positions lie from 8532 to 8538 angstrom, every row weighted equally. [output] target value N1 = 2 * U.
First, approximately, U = 65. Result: 131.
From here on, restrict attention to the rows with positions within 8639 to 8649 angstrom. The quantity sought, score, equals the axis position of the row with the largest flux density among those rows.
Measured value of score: 8639.71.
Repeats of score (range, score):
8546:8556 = 8554.59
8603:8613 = 8603.98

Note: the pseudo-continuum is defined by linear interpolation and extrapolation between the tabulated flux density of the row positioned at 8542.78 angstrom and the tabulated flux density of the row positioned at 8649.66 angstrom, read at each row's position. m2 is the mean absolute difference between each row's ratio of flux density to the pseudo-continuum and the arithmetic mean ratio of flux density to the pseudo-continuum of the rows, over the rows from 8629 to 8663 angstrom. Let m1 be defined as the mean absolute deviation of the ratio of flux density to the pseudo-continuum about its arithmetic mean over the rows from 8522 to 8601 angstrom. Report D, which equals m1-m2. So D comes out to -0.02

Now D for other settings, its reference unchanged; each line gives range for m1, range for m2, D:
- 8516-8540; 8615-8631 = 0.03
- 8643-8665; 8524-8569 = 0.01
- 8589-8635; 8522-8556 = -0.06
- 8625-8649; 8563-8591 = 0.02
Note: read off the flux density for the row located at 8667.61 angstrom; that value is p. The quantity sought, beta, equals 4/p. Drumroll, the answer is 0.070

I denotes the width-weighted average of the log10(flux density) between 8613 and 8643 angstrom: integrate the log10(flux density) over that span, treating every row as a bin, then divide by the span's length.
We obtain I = 1.84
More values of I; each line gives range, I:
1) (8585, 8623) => 1.83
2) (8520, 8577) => 1.82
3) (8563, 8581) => 1.83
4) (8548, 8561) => 1.82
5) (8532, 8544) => 1.79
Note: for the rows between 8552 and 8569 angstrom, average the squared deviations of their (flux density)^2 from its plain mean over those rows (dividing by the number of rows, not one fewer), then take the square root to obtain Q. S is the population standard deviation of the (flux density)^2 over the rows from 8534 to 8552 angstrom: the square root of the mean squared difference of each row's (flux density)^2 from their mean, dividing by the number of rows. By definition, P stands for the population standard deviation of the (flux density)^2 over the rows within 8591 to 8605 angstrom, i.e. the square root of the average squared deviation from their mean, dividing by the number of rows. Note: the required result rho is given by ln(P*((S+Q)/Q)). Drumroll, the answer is 5.2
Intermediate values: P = 44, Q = 119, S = 361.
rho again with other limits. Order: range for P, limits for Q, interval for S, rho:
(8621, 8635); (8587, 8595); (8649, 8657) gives 6.2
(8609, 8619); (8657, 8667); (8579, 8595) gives 5.1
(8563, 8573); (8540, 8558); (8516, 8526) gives 3.7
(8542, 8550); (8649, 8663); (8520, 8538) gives 5.5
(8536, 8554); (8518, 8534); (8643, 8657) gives 6.7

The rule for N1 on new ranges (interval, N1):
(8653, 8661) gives 122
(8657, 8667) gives 113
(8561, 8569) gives 135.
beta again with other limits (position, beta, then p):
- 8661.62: 0.072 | 55.5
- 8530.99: 0.060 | 67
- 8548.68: 0.066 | 60.4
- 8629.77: 0.057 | 70.1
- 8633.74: 0.058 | 68.6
